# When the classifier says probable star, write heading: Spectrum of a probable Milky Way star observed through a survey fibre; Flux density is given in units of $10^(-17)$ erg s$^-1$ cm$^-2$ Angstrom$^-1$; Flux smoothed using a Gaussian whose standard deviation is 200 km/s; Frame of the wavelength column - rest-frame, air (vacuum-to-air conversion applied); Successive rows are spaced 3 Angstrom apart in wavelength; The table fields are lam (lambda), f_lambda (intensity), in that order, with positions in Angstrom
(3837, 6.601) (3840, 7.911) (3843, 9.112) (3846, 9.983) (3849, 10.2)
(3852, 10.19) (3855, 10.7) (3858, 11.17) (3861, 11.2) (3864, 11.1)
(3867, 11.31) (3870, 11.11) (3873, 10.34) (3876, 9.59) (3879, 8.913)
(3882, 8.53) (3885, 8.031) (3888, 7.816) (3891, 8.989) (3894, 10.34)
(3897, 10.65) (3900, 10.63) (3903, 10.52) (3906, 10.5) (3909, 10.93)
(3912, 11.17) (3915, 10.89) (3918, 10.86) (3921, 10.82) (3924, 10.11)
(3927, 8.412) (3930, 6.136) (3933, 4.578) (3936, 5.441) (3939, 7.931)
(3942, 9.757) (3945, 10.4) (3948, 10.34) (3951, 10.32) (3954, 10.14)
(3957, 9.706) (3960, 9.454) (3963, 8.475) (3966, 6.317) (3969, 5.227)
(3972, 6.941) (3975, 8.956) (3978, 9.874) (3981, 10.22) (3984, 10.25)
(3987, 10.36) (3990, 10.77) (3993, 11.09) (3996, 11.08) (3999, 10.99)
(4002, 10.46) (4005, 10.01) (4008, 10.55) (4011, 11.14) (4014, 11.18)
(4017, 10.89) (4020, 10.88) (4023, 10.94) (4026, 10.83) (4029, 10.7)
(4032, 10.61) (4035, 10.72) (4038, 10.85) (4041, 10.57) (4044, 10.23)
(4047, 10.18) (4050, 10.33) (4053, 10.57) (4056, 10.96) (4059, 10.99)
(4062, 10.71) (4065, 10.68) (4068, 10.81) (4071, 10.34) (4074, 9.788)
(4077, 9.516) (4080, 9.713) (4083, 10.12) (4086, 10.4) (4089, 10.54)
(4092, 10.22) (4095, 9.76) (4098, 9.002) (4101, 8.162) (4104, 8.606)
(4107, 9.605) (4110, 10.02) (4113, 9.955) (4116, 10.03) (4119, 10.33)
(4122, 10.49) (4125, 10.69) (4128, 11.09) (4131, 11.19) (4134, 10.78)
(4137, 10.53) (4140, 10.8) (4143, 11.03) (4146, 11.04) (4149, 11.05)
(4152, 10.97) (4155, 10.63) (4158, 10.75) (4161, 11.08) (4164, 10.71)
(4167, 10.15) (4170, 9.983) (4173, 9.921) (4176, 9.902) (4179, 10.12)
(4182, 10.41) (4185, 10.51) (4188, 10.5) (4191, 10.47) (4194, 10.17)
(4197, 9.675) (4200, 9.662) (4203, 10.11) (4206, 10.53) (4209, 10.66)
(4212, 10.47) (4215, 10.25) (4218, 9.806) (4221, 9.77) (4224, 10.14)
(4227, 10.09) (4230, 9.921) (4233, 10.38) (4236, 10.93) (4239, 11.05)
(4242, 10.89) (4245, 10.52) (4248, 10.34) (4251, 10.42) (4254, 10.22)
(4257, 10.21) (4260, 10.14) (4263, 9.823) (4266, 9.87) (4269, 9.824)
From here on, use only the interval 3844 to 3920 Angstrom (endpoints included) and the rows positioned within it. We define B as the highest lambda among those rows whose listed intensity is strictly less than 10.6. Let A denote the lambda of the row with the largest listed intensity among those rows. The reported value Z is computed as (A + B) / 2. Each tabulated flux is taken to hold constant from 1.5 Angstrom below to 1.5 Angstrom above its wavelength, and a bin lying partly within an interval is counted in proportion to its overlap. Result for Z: 3886.5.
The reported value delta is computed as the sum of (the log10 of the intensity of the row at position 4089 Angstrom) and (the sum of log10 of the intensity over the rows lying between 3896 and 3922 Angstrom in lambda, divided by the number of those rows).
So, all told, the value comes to 2.06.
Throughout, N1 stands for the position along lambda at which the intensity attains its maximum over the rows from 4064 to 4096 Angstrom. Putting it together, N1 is 4068 Angstrom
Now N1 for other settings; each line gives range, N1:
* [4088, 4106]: 4089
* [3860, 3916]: 3867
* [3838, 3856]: 3855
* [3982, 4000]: 3993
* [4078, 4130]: 4128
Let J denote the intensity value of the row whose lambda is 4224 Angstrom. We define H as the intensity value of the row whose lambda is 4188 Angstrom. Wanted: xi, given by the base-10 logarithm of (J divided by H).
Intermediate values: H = 10.5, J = 10.14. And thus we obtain -0.015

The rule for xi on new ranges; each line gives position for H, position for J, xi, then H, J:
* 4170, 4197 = -0.014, 9.983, 9.675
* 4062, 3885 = -0.125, 10.71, 8.031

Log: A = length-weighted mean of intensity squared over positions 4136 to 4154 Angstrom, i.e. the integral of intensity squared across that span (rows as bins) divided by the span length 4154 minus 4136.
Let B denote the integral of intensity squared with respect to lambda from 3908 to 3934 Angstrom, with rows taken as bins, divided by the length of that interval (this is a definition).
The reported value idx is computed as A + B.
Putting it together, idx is 212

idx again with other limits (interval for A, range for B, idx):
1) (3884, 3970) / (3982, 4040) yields 203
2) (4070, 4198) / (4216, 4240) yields 211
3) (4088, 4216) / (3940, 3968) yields 195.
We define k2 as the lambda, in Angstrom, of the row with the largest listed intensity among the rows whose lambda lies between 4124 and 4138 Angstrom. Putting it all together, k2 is 4131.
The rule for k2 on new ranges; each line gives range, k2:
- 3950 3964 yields 3951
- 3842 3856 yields 3855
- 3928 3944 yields 3942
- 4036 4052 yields 4038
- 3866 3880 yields 3867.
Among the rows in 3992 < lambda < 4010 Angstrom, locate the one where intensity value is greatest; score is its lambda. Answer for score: 3993 Angstrom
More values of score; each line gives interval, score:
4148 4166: 4161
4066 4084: 4068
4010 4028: 4014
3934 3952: 3945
